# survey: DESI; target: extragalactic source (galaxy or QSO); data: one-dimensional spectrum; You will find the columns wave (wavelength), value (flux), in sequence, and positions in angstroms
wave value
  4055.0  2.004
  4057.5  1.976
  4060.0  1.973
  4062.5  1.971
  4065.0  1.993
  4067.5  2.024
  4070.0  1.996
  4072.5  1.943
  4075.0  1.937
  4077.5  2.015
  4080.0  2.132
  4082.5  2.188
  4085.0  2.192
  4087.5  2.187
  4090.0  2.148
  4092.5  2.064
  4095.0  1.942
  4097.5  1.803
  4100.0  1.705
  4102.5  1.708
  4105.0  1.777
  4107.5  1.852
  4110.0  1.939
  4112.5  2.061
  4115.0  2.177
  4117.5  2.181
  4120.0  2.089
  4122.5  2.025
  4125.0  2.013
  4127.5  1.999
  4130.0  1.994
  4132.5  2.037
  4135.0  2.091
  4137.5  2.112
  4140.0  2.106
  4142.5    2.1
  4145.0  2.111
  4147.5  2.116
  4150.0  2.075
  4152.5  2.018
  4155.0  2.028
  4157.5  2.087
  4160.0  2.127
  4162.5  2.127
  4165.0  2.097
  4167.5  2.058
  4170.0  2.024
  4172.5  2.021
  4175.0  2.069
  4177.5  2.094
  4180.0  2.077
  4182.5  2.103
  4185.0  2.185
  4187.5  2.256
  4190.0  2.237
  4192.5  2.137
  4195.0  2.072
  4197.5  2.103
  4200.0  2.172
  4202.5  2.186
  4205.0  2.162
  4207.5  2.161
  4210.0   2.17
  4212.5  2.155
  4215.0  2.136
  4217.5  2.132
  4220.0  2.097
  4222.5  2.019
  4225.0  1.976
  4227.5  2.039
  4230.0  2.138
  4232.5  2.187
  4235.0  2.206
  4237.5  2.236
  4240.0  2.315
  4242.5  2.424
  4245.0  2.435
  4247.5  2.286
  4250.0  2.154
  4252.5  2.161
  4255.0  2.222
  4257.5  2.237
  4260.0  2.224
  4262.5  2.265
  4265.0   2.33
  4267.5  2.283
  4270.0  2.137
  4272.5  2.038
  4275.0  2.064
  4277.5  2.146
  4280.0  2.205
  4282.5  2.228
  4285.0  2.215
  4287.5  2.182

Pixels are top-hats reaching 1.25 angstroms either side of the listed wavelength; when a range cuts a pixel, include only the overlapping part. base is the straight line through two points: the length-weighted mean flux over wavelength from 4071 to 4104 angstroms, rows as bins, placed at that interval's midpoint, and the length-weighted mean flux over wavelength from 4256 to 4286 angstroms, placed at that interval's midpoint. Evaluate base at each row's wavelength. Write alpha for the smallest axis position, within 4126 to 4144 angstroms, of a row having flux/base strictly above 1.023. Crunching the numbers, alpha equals 4137.5 angstroms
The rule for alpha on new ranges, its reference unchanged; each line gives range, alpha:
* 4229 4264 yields 4237.5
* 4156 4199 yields 4160.0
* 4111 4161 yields 4115.0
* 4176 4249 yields 4185.0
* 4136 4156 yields 4137.5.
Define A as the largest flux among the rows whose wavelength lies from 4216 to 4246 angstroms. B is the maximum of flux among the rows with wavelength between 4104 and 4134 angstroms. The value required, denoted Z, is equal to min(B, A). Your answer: 2.18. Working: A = 2.435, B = 2.181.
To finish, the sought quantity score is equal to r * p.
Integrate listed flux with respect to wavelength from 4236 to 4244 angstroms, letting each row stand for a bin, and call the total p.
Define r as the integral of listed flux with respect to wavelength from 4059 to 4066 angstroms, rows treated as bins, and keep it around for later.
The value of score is 258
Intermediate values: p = 19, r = 13.9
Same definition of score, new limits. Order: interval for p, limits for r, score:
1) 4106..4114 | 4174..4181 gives 227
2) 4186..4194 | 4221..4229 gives 285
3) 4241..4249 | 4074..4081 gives 269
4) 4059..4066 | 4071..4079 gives 218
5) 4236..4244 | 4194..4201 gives 275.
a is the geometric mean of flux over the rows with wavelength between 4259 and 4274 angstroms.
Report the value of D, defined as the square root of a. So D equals 1.49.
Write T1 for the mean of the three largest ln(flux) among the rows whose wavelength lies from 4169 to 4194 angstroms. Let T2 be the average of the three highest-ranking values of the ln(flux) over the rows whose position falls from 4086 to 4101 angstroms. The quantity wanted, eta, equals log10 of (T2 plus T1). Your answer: 0.192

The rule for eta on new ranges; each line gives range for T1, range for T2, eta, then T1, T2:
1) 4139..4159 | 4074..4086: 0.182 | 0.75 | 0.77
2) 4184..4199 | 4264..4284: 0.211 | 0.80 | 0.82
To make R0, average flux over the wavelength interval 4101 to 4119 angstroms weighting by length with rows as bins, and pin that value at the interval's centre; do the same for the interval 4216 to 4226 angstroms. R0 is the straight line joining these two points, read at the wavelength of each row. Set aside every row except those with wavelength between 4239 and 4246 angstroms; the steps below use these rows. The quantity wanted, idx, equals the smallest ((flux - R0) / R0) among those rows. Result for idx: 0.114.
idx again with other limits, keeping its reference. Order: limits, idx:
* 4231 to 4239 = 0.056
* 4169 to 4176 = 0.003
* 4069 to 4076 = 0.008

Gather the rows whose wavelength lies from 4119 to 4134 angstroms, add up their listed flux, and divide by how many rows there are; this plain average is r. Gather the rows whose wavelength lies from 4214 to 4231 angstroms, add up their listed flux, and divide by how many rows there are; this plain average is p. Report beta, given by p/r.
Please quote 1.02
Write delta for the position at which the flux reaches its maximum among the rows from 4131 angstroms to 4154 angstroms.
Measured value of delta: 4147.5 angstroms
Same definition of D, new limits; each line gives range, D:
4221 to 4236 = 1.45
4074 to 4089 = 1.45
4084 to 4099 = 1.43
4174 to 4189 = 1.46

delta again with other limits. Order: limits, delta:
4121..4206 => 4187.5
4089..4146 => 4117.5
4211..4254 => 4245.0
